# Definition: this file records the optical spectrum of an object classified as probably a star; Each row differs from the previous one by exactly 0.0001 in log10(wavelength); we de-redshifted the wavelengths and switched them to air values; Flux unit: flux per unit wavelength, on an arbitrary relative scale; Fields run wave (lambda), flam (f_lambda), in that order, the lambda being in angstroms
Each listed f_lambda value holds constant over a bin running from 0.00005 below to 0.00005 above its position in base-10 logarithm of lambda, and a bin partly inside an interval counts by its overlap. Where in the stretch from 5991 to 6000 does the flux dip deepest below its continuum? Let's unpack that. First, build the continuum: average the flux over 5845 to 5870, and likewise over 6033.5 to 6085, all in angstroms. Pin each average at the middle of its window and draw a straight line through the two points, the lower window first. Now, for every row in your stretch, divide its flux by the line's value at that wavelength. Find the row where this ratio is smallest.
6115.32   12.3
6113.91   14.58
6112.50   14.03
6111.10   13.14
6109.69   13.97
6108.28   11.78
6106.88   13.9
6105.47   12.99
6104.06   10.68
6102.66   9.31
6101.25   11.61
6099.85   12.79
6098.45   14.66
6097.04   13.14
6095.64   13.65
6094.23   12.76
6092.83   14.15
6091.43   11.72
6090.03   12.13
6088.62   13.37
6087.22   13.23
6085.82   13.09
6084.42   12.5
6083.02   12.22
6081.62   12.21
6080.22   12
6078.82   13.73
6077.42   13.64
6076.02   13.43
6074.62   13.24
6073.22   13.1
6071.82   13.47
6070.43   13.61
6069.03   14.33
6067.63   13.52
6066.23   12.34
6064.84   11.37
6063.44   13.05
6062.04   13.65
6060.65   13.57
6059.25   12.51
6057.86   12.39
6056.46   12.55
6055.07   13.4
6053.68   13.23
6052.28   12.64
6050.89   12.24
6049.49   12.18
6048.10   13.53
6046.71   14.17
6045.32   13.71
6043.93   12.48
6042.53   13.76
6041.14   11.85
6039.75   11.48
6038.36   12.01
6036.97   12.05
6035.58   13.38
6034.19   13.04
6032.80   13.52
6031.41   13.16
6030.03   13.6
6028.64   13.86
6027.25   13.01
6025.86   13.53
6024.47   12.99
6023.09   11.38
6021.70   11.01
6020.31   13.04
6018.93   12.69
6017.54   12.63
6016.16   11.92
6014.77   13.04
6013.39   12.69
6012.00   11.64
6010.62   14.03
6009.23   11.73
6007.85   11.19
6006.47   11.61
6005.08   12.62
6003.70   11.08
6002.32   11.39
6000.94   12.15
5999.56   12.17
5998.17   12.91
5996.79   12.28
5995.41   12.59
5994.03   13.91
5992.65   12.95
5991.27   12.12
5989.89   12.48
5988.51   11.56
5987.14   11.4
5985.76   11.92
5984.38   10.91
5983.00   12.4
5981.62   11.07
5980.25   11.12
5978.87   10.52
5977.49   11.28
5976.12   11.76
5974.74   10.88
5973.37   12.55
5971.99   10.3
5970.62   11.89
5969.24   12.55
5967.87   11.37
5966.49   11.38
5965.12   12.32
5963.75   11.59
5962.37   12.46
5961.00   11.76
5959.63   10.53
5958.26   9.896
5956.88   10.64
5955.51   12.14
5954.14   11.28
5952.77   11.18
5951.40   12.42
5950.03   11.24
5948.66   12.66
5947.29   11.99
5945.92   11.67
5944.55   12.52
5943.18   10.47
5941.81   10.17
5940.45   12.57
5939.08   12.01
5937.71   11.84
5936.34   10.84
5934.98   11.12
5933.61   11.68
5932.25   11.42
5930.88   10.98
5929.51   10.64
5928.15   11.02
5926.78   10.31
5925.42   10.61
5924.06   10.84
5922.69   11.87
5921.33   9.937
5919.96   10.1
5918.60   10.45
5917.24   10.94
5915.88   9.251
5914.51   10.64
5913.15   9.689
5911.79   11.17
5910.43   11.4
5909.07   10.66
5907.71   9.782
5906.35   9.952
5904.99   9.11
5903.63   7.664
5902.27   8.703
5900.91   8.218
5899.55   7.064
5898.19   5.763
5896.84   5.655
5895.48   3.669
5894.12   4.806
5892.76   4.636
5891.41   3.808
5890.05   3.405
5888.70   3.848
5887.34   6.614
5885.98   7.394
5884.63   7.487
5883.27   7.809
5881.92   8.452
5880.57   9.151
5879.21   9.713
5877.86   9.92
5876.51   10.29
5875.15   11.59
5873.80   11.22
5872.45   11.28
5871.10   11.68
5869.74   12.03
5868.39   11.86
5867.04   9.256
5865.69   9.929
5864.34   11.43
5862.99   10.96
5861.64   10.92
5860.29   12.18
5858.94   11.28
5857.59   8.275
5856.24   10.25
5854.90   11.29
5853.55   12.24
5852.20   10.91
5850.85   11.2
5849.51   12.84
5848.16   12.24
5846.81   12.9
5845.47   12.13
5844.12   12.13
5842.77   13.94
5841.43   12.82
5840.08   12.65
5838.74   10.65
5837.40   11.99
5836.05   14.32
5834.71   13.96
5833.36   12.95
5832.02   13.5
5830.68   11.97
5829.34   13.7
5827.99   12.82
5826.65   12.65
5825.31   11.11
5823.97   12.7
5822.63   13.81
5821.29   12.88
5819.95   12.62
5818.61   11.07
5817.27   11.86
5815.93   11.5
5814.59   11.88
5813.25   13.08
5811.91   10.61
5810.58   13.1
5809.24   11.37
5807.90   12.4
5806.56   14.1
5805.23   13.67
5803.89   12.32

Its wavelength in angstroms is 5999.56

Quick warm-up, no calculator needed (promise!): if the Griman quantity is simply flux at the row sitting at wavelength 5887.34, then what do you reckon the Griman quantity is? 6.614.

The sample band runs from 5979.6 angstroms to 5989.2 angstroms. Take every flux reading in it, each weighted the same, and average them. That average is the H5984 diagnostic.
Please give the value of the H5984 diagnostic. 11.5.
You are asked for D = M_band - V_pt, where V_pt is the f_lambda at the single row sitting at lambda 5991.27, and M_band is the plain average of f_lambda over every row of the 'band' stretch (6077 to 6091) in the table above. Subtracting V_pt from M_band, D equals 0.7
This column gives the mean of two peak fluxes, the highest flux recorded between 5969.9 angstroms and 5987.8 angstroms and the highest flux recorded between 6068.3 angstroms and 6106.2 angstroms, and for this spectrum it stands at 13.6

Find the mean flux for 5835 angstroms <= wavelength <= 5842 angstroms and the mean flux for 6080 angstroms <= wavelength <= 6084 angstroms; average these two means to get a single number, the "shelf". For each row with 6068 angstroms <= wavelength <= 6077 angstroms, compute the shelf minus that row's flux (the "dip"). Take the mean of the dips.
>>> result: -1.2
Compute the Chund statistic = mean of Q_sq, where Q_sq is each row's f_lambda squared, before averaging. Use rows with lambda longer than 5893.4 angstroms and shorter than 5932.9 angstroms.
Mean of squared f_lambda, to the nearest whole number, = 93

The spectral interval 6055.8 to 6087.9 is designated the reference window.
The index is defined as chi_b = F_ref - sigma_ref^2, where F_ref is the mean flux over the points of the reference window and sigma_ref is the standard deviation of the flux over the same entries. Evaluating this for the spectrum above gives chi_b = 12.5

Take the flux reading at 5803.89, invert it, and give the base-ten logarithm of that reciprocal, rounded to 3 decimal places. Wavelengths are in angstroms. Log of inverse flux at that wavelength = -1.091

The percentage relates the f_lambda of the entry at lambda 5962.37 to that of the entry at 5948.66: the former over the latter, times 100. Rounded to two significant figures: 98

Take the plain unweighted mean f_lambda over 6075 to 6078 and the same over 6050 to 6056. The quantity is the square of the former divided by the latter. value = 14.2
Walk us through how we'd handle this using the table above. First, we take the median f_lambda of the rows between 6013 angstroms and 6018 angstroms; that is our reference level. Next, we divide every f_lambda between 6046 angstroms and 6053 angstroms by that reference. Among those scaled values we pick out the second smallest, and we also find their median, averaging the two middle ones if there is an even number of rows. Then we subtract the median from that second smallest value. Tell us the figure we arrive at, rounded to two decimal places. -0.03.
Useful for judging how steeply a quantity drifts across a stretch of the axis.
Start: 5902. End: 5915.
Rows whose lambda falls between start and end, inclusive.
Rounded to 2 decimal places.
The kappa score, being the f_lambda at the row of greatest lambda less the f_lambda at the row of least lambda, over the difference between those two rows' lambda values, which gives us 0.16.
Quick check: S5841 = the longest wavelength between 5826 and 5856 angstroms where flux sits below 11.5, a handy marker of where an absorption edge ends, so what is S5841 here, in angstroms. 5854.90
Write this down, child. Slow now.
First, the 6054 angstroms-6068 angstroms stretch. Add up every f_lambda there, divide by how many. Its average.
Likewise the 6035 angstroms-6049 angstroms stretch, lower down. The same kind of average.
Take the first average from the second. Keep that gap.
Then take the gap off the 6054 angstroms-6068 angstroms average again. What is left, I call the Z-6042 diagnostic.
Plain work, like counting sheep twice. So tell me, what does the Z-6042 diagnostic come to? 12.8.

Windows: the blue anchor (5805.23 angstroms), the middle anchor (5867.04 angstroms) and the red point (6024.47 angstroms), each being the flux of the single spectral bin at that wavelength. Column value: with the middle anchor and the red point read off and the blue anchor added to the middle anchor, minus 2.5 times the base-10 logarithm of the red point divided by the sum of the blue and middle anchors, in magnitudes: 0.62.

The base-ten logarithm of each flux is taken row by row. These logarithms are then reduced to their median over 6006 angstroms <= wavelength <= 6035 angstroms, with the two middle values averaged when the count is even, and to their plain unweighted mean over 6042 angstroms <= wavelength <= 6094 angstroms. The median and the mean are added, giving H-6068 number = 2.23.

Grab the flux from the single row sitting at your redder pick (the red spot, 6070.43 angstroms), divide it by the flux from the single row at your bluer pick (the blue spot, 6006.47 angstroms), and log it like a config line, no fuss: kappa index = 1.17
